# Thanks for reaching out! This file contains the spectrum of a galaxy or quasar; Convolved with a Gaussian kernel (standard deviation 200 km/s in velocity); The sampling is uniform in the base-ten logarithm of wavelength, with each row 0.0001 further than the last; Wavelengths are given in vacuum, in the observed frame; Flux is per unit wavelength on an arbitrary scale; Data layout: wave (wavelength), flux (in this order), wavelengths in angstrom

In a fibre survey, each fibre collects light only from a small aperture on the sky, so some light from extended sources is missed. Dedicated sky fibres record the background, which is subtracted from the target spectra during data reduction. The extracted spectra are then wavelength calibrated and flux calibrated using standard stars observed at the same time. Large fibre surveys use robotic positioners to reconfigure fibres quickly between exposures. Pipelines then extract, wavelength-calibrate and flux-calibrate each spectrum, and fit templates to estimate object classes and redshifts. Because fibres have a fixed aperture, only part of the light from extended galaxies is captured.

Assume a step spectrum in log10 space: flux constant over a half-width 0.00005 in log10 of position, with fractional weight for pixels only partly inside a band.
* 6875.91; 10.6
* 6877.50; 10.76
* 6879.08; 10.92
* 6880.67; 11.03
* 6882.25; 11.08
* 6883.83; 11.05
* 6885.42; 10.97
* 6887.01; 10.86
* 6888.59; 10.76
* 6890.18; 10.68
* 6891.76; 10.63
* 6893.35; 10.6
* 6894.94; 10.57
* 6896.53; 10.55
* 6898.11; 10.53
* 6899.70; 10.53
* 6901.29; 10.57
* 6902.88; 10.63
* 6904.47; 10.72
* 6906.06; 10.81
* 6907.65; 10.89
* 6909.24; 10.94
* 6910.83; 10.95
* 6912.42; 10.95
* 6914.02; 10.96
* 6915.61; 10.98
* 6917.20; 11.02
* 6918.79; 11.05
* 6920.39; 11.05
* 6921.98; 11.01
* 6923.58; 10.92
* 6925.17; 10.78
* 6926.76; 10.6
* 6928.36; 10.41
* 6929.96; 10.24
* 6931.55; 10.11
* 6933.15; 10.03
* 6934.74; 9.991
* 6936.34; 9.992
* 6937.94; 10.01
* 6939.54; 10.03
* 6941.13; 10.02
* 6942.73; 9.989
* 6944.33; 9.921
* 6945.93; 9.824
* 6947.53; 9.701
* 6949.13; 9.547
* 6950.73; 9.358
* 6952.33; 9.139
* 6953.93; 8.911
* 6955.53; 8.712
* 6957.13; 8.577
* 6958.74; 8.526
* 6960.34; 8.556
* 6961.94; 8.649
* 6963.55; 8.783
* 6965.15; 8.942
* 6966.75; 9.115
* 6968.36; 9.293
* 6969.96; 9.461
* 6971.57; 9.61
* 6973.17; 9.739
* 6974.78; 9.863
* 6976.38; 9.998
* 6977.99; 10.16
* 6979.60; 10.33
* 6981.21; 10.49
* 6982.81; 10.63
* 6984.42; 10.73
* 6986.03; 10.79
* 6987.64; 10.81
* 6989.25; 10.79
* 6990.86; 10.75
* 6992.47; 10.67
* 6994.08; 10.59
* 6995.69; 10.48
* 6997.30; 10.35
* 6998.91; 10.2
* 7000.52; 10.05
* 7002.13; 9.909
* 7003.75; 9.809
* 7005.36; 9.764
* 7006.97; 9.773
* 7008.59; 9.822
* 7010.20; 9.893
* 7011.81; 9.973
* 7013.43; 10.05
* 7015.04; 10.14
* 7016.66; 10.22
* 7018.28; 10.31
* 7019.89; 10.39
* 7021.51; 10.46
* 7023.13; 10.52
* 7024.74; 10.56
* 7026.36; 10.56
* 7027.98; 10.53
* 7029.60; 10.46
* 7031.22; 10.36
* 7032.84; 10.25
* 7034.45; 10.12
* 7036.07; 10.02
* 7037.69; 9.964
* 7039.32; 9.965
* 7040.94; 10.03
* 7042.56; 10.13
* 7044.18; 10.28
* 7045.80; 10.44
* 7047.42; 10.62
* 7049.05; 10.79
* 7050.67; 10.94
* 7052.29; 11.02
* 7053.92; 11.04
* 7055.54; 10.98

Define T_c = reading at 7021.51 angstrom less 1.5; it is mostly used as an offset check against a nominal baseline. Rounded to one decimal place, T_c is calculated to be 9.0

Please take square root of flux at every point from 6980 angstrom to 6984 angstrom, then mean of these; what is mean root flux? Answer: 3.25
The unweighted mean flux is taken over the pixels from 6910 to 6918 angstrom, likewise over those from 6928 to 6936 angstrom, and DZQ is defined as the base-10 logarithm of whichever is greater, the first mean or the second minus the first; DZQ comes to 1.04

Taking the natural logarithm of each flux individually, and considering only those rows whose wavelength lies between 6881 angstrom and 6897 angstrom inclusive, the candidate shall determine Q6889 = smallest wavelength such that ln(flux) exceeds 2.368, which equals 6882.25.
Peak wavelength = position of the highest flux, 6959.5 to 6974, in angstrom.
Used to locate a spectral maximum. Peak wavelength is 6973.17 angstrom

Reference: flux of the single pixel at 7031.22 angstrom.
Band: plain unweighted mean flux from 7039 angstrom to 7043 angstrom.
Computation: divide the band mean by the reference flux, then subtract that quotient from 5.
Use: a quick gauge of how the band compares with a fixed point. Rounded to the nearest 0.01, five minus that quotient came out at 4.03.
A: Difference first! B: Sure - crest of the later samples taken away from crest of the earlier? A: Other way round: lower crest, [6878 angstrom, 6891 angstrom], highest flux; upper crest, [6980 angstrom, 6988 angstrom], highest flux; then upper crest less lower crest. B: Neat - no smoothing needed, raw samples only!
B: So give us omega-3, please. -0.3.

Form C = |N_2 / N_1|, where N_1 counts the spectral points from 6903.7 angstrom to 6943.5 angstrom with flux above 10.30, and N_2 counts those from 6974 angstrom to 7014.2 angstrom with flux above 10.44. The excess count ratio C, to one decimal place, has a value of 0.6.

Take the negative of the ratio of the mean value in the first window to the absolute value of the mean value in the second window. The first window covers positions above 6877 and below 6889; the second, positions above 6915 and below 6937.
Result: -1.03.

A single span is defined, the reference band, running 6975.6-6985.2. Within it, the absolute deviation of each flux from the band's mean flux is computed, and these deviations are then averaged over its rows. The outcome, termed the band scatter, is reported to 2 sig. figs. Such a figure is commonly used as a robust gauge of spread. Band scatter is 0.23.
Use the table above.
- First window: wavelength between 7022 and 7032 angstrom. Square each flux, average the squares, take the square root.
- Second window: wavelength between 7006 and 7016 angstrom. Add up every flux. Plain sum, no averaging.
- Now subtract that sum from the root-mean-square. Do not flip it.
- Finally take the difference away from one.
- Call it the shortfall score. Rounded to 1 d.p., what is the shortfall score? 50.2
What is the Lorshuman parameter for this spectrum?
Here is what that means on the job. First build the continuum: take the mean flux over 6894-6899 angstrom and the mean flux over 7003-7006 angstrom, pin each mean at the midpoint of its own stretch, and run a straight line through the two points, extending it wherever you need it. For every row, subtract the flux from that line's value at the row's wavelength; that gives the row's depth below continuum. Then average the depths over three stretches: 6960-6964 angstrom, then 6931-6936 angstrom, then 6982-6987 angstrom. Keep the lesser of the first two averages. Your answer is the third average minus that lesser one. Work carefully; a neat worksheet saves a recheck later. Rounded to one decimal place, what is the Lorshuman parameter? -1.0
